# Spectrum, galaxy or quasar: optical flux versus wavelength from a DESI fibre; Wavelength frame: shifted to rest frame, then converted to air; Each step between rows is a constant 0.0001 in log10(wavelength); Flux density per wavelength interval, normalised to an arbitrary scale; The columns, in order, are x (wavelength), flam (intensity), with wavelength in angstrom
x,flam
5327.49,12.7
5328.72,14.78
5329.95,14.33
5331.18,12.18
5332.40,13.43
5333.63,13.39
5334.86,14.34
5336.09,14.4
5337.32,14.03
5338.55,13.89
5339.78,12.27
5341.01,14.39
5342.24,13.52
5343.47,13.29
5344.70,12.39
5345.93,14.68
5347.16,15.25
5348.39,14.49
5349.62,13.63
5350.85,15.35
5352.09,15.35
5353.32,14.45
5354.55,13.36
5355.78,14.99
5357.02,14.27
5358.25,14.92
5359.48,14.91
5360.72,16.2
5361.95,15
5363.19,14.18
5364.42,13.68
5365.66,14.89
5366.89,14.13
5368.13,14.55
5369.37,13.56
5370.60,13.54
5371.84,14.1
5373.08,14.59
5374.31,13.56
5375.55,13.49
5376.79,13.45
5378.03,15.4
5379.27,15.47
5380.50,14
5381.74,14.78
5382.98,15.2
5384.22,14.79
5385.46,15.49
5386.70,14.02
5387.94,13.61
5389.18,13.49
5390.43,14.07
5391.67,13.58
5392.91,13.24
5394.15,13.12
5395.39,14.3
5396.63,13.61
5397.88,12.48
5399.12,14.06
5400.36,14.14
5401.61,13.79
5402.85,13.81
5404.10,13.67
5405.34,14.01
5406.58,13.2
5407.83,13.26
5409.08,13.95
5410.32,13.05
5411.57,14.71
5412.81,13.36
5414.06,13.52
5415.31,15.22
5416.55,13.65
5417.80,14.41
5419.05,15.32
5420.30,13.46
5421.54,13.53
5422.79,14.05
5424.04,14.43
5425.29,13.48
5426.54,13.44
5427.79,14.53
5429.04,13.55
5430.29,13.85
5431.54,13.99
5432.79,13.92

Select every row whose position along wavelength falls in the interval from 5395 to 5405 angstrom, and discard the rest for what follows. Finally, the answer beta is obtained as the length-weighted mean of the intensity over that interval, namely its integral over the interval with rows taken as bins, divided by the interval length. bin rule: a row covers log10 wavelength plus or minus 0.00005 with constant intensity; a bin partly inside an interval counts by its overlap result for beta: 13.7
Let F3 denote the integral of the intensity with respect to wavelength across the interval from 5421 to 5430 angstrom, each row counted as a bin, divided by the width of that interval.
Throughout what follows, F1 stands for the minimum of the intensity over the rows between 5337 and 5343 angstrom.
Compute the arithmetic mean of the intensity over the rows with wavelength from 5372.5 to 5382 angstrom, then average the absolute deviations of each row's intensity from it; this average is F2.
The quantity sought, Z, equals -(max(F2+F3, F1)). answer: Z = -14.6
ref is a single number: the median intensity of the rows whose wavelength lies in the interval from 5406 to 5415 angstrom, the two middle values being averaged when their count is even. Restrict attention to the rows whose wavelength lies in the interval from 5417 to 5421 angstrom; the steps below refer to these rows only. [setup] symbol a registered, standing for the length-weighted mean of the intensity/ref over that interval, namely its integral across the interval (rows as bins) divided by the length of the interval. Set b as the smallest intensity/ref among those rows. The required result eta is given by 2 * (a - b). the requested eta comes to 0.13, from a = 1.07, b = 1.01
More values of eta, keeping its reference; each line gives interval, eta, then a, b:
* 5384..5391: 0.11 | 1.06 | 1.01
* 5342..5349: 0.24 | 1.05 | 0.93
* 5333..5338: 0.09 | 1.05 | 1.00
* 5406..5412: 0.08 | 1.02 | 0.98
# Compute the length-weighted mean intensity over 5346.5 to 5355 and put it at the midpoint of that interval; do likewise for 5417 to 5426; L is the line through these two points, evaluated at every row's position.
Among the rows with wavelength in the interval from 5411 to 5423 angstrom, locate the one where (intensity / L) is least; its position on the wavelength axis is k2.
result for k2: 5412.81 angstrom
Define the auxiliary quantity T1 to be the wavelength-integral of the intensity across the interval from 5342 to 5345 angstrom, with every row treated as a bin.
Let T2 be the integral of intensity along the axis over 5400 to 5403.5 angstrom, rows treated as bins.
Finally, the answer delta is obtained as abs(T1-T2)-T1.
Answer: -30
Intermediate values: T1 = 39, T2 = 48.5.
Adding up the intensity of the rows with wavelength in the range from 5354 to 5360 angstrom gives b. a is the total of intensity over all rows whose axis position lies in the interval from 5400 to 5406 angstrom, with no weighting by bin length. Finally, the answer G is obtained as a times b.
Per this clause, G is 5029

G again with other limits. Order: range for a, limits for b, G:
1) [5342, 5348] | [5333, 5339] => 4843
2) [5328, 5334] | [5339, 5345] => 4486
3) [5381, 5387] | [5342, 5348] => 5135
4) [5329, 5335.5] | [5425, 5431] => 4659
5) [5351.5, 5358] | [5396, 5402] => 4930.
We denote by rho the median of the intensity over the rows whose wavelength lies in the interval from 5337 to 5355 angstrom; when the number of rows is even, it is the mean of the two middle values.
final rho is 14.0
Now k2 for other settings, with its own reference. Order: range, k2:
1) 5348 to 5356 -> 5354.55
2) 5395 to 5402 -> 5397.88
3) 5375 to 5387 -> 5376.79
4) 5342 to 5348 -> 5344.70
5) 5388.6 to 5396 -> 5394.15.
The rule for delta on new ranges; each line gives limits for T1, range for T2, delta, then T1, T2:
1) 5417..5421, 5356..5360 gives -56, 57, 58.9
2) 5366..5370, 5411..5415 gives -56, 57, 55.8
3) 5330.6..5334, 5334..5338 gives -32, 44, 56.7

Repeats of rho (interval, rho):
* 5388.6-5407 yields 13.7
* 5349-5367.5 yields 14.9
